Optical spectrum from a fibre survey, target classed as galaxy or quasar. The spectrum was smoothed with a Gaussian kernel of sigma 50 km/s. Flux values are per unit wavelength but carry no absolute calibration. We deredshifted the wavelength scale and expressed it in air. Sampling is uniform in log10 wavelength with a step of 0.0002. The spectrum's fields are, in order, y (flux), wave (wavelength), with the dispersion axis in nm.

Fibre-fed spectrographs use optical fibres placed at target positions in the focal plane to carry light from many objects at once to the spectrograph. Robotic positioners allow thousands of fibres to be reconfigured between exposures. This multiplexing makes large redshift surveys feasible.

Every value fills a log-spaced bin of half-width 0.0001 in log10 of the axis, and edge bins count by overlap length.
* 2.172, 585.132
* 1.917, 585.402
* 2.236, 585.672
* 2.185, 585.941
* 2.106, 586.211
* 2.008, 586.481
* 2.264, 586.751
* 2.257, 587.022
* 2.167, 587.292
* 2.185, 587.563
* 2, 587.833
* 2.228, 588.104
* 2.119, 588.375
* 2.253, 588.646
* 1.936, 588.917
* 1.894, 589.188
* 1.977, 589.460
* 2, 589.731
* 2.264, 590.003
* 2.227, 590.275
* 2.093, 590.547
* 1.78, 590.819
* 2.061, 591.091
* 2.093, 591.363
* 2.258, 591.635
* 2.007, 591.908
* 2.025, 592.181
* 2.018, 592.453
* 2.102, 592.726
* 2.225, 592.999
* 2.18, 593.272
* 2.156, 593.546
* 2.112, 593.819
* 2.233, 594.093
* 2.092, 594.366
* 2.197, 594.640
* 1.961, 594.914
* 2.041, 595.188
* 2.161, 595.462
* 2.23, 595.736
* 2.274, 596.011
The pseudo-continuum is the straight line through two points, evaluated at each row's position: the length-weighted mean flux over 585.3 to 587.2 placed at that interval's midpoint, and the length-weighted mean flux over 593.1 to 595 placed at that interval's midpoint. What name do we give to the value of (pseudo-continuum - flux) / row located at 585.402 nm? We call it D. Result 0.23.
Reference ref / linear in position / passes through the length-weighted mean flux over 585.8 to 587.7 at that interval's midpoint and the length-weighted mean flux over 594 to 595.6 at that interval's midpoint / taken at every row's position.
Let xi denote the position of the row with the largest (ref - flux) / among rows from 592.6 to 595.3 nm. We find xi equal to 594.914 nm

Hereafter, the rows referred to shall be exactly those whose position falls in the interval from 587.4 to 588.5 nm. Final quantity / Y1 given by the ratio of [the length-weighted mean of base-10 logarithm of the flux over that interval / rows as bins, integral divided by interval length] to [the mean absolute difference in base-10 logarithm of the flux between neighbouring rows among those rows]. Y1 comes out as 9.2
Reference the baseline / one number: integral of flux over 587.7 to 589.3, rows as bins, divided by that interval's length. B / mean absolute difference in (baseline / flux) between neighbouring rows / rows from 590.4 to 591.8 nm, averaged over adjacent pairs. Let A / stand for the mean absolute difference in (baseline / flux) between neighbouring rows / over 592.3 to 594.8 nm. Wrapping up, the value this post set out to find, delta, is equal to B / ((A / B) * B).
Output 2.7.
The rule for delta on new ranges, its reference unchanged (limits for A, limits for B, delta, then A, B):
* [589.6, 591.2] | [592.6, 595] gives 0.5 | 0.106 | 0.05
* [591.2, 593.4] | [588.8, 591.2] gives 1.7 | 0.045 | 0.08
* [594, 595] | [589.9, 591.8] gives 1.1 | 0.075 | 0.08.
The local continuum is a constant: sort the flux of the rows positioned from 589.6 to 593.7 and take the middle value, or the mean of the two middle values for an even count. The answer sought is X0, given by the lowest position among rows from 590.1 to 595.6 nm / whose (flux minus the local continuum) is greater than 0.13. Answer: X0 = 590.275 nm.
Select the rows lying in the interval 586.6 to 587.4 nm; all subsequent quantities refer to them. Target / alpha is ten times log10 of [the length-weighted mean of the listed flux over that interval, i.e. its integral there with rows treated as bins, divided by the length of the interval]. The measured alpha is 3.48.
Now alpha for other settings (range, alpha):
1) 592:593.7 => 3.25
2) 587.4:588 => 3.23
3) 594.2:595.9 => 3.26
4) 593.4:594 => 3.30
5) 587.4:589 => 3.28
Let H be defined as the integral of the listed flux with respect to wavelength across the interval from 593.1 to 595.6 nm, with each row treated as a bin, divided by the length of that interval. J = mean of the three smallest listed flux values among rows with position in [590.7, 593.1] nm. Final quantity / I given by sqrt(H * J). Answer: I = 2.03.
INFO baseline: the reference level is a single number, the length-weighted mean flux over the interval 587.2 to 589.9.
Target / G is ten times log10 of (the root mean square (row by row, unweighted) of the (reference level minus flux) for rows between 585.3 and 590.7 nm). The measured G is -8.8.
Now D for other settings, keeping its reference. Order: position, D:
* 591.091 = 0.08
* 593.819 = 0.03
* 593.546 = -0.02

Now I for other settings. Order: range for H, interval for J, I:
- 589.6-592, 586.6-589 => 2.05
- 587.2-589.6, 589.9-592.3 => 2.01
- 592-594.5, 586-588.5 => 2.08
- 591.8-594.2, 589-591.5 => 2.00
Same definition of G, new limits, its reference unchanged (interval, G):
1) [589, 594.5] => -9.1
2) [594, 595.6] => -10.0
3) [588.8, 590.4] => -8.4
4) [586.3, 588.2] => -8.8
